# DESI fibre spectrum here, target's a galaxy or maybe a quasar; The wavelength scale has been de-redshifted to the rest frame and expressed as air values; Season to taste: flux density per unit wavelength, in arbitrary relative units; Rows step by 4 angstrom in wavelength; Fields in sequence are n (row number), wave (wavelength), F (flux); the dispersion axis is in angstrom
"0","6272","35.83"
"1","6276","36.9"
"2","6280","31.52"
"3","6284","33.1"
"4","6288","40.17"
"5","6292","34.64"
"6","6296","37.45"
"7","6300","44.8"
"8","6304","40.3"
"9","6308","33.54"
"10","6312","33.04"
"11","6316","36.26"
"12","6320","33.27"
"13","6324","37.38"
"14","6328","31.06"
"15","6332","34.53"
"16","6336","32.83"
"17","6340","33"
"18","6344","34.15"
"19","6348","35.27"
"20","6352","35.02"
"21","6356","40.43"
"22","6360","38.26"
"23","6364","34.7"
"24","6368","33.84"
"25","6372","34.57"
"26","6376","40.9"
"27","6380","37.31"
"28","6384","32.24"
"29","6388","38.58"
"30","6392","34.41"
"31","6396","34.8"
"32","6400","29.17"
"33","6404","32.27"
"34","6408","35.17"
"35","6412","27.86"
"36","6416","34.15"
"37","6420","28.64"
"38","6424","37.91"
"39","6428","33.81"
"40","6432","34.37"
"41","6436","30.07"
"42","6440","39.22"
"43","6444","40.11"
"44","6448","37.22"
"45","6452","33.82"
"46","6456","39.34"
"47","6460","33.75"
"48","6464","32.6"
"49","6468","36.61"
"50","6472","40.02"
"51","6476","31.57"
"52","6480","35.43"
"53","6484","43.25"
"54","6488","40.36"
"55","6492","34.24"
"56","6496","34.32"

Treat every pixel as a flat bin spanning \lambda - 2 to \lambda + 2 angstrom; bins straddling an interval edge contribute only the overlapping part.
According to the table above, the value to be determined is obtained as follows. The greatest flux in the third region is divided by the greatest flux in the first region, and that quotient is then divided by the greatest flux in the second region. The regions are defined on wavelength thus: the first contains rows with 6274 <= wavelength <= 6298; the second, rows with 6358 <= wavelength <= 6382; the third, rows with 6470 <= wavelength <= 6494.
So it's 0.0263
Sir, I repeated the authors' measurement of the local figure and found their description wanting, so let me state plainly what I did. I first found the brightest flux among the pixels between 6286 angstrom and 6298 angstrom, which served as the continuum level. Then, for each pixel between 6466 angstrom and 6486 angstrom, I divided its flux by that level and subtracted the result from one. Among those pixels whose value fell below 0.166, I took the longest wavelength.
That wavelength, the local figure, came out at 6484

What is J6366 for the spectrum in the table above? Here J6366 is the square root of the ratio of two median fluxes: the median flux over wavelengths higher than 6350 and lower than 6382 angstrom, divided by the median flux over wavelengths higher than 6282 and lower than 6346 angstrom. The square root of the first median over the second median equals 1.03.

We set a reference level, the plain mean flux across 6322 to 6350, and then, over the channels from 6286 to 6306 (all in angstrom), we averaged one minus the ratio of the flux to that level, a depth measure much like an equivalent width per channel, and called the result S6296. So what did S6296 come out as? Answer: -0.16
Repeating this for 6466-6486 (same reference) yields -0.10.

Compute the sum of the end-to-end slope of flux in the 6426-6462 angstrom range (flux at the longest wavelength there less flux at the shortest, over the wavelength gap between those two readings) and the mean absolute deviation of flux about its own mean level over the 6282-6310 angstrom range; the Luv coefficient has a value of 3.5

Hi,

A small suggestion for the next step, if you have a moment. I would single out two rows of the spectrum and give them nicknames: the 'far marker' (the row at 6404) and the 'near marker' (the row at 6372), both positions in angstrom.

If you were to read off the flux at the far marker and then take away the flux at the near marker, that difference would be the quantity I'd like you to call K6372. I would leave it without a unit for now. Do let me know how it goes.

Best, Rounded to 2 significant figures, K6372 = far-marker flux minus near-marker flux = -2.3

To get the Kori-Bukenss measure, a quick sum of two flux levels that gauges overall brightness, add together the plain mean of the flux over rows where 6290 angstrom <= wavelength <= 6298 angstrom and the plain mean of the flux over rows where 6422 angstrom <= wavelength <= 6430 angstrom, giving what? 71.9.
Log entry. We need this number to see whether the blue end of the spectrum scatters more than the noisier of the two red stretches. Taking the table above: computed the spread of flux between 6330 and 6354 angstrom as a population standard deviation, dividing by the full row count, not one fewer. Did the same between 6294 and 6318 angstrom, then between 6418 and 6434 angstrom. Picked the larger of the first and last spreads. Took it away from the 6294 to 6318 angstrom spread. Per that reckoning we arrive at 0.74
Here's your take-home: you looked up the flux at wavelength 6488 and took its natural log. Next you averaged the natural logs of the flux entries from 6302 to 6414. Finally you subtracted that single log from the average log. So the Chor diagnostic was -0.15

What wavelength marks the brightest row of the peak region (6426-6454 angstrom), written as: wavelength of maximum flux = 6444 angstrom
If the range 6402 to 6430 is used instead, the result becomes 6424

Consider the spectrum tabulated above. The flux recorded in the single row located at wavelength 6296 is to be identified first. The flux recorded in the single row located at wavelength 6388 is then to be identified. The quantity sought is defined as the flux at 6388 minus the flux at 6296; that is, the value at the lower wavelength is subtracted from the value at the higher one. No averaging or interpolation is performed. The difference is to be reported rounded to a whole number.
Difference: 1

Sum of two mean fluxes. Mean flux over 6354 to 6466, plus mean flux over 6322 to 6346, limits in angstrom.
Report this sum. 68.8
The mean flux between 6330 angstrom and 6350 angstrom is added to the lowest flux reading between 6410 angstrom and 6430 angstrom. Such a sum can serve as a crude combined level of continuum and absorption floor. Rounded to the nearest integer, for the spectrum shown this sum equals 62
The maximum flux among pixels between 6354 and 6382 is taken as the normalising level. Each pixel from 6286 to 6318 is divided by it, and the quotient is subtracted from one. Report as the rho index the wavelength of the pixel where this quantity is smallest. 6300 angstrom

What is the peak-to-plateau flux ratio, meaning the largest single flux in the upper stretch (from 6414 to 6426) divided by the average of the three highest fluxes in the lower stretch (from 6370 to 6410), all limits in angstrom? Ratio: 0.97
